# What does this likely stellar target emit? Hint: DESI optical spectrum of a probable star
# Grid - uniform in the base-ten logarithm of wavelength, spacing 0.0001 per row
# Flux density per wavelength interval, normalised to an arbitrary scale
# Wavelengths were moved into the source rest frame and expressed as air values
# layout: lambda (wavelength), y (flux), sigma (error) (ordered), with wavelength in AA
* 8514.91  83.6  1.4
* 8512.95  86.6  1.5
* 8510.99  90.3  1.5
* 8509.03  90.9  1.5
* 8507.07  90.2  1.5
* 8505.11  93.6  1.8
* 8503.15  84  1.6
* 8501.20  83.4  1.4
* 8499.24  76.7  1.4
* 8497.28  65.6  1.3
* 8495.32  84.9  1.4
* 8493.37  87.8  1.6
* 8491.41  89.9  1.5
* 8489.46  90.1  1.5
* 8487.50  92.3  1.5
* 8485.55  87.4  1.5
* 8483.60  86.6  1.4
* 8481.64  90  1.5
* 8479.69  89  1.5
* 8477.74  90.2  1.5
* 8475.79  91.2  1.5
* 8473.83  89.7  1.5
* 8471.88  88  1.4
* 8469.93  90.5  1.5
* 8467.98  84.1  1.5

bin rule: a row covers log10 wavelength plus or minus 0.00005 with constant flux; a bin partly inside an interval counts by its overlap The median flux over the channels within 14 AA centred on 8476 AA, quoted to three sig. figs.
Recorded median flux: 90.0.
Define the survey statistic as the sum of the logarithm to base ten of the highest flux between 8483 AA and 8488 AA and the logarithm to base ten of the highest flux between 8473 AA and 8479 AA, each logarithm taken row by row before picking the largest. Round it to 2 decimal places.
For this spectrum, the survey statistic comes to 3.93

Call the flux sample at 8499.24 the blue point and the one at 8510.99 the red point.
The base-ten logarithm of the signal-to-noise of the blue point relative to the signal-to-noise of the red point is -0.04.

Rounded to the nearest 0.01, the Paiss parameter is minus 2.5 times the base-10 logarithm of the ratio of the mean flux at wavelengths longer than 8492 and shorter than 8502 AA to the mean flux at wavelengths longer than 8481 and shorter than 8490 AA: 0.12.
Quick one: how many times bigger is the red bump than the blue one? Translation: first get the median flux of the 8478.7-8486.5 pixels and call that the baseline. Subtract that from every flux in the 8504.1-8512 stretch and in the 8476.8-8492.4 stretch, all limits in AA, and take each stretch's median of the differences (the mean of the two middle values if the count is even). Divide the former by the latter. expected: 1.4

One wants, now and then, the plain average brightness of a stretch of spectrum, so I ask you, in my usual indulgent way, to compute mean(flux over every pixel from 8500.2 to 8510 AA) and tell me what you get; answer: 88.4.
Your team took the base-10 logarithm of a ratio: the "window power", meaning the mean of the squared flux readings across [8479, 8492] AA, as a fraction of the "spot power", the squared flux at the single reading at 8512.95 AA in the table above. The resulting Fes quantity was 0.027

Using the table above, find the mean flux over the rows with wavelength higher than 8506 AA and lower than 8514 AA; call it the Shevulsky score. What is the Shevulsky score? 89.5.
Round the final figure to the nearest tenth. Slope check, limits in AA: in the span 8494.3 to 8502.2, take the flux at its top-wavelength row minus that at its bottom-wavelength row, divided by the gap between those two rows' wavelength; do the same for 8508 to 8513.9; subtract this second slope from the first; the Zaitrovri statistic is 0.8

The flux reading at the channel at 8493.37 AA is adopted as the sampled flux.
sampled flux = 87.8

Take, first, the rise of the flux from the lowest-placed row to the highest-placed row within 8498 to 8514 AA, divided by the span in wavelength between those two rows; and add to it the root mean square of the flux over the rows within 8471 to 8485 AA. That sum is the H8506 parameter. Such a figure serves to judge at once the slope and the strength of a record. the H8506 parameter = 90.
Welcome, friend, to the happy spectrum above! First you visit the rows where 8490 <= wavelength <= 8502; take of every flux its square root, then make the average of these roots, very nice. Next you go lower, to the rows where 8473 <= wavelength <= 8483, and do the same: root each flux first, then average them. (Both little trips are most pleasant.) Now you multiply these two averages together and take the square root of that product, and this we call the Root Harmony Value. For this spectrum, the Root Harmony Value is 9.25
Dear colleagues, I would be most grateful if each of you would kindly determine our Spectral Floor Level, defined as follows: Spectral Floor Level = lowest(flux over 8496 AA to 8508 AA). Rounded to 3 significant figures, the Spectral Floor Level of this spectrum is 65.6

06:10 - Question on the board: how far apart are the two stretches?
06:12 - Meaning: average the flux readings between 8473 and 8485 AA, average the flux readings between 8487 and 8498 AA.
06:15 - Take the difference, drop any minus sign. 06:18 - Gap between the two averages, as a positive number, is 4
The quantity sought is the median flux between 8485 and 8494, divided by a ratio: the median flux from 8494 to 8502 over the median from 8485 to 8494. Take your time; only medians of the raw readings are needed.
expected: 101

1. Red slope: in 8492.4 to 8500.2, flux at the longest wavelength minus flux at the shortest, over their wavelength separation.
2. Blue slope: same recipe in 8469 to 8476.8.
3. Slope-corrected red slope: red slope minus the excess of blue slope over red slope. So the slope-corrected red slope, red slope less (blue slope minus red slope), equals -3.9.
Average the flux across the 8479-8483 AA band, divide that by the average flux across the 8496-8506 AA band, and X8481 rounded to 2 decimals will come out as 1.11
